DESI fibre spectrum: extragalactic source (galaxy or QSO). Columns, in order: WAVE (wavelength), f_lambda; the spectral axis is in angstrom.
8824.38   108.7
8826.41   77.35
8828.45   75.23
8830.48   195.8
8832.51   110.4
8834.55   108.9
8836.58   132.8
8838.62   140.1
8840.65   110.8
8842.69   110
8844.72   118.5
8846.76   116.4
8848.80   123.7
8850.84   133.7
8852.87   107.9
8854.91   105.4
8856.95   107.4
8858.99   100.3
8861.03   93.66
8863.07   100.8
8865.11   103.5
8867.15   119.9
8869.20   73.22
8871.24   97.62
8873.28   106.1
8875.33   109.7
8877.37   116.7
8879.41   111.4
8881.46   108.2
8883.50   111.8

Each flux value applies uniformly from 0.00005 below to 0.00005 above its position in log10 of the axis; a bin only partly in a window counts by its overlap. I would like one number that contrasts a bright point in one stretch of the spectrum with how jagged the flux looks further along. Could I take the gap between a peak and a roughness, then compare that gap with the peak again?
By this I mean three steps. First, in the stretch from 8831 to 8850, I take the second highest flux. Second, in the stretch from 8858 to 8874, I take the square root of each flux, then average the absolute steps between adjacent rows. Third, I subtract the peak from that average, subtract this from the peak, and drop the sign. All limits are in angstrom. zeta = 265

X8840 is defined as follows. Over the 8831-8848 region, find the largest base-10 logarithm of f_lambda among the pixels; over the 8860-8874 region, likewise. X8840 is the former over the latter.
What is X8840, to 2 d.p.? 1.03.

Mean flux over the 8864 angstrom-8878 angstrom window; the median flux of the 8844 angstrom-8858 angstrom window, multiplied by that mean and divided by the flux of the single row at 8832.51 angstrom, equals 109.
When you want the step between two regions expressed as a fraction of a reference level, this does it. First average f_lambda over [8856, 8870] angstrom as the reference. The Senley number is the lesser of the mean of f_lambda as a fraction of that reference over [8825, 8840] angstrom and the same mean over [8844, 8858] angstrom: 1.16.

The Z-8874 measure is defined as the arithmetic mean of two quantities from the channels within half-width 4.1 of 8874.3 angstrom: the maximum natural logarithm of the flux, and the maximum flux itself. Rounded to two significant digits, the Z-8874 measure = 61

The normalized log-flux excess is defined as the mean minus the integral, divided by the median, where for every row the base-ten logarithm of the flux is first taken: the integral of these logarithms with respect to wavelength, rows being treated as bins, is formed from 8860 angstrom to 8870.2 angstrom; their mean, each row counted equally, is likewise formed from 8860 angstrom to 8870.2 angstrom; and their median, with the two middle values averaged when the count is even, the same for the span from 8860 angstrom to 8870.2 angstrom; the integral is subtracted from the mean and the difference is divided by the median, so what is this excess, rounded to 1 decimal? -9.1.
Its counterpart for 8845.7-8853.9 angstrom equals -7.2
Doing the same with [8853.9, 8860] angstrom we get -5.1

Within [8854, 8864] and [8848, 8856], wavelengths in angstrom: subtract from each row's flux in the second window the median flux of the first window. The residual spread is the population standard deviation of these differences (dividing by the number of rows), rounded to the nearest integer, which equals 12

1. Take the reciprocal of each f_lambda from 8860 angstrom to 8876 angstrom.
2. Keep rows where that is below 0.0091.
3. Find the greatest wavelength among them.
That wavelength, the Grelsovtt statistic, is 8867.15 angstrom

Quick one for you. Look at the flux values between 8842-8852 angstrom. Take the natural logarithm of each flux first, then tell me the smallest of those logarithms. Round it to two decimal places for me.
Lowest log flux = 4.70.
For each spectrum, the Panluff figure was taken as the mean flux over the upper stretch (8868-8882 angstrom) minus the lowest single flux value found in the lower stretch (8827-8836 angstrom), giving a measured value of 28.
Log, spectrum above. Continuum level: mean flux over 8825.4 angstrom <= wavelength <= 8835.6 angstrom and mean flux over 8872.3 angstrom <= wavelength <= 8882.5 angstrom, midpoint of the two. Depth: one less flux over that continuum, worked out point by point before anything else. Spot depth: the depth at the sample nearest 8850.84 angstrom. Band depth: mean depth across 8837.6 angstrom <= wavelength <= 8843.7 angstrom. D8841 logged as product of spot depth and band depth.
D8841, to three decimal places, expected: 0.014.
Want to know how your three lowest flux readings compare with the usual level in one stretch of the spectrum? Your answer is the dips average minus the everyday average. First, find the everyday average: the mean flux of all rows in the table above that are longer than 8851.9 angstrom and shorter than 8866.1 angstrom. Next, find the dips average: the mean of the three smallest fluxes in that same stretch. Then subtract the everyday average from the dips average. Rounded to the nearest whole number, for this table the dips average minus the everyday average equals -4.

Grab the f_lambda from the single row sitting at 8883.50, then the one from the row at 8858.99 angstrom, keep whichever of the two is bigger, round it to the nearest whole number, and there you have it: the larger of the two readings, 112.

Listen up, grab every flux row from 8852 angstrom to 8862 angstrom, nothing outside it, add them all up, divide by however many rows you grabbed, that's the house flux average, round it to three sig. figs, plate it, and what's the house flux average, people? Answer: 103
